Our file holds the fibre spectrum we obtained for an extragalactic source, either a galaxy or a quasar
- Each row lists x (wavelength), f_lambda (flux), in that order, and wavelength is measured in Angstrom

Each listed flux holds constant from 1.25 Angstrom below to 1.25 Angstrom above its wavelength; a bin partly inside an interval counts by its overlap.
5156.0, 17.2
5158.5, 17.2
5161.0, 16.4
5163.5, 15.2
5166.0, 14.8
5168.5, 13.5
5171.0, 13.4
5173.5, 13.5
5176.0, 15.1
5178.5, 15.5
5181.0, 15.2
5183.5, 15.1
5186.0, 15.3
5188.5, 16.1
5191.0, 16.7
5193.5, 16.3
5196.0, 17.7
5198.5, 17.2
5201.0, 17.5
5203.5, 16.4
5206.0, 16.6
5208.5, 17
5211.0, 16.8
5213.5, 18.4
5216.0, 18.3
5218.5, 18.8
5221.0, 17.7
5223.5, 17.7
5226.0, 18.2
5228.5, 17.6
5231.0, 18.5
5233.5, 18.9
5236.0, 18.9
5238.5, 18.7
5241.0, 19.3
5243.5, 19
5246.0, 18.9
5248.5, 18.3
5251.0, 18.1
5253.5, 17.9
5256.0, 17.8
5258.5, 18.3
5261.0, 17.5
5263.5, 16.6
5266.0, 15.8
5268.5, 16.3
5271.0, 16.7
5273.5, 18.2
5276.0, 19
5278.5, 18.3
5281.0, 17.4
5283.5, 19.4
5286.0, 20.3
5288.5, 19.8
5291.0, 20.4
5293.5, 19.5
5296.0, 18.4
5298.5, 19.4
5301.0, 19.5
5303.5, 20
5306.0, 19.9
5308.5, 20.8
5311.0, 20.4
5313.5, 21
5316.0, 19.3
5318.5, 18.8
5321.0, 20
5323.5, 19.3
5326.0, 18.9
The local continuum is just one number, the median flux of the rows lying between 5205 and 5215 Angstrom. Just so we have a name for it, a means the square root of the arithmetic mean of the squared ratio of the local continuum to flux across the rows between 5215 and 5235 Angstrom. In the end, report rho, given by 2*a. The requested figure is 1.86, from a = 0.93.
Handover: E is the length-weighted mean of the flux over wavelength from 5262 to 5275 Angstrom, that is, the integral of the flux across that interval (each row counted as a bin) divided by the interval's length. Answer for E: 16.8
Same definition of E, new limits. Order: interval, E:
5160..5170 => 14.9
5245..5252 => 18.4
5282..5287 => 19.7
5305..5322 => 20.0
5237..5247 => 19.0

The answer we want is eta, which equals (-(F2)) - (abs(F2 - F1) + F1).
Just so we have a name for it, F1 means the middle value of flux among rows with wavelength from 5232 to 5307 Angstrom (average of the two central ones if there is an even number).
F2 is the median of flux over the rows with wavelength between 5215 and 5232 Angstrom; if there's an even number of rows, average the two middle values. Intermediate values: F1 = 18.8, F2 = 18.2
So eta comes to -37.6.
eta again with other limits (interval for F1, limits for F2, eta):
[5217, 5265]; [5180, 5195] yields -36.6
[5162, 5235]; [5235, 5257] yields -37.4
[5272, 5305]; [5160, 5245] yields -38.8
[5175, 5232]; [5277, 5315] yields -39.6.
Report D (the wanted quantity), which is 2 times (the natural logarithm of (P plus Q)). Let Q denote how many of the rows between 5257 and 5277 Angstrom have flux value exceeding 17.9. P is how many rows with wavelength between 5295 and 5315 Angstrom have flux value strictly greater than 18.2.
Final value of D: 5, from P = 8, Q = 3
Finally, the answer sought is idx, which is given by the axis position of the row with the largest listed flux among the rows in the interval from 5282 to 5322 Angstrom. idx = 5313.5 Angstrom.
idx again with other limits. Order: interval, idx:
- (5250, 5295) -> 5291.0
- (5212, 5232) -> 5218.5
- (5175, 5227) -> 5218.5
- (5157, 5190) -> 5158.5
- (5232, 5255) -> 5241.0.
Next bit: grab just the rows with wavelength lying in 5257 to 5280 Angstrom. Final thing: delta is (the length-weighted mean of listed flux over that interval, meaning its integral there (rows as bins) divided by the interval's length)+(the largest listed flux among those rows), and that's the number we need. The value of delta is 36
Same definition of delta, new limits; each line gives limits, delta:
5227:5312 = 39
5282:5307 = 40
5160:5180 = 31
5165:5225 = 35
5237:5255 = 38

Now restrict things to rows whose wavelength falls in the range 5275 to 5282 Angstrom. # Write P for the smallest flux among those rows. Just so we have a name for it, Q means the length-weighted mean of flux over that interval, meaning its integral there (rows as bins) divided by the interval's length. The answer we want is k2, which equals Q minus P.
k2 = 0.84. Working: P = 17.4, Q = 18.2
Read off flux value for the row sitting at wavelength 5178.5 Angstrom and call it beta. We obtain 15.5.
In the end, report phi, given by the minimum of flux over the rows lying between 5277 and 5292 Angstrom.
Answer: 17.4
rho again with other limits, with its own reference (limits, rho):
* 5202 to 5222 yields 1.94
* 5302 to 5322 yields 1.69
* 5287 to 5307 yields 1.73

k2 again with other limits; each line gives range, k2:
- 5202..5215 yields 0.67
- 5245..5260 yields 0.39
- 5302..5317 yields 0.94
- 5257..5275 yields 1.29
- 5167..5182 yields 0.96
